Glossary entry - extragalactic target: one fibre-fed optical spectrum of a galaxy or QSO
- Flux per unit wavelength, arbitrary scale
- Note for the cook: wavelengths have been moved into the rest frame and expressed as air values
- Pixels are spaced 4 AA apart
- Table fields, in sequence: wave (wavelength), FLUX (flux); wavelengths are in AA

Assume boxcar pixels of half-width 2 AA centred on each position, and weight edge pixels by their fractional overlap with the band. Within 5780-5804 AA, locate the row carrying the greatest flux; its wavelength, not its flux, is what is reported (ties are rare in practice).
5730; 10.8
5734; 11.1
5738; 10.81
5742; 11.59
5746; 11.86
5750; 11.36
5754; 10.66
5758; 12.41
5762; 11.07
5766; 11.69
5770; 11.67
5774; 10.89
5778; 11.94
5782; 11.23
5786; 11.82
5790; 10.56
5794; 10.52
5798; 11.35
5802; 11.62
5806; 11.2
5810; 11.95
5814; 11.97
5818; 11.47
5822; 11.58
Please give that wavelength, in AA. 5786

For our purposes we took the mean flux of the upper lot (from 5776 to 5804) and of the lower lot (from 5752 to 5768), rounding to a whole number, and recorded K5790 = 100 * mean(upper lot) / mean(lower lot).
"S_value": 99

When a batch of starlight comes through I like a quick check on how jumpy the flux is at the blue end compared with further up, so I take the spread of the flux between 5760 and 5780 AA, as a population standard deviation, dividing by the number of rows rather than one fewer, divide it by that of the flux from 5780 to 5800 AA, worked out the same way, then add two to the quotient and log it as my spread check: 2.8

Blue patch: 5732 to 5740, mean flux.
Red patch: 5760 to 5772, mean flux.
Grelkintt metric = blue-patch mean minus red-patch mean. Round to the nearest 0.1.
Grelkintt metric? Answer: -0.5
